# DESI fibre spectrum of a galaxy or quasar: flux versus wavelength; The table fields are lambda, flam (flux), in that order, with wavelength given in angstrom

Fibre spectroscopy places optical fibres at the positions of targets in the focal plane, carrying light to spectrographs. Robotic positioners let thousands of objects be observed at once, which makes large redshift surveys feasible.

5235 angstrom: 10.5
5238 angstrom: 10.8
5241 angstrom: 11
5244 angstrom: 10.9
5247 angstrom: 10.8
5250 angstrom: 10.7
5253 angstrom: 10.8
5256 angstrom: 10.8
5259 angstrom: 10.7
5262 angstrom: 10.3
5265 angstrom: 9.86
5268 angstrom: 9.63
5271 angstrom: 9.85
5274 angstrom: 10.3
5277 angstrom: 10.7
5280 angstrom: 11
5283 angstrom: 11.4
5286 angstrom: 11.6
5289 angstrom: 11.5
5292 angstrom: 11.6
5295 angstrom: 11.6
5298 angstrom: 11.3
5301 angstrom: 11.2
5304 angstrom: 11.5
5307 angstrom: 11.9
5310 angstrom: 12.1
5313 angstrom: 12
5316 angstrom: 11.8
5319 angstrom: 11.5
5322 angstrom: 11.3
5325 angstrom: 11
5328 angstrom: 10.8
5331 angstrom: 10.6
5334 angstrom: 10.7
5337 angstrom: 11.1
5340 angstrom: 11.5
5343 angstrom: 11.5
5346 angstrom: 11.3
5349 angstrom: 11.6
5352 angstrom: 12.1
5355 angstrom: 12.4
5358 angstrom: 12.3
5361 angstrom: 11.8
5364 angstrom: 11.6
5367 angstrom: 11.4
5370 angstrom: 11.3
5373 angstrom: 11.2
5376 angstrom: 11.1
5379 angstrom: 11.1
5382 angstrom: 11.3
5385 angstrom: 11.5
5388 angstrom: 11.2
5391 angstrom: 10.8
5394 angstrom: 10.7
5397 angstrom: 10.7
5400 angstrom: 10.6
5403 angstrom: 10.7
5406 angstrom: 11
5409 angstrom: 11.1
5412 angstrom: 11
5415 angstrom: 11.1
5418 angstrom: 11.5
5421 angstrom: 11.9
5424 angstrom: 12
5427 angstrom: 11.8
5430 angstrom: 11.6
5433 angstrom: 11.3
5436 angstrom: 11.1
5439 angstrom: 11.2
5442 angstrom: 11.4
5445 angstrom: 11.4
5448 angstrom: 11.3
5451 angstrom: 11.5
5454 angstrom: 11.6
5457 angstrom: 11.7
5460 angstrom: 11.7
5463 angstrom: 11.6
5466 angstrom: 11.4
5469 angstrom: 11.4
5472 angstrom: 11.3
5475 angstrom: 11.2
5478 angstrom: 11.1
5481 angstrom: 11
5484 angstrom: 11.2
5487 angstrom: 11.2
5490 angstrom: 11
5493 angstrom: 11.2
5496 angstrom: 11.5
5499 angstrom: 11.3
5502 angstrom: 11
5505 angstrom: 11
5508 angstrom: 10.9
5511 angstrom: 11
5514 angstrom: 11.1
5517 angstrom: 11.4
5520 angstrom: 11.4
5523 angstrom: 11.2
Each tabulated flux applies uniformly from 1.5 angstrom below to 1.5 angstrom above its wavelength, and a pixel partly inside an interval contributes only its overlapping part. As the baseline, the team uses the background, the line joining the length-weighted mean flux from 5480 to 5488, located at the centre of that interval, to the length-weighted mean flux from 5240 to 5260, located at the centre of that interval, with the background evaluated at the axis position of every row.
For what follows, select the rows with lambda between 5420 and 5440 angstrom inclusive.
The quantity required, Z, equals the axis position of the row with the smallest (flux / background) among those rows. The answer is 5436 angstrom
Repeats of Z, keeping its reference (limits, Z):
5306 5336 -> 5331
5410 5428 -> 5412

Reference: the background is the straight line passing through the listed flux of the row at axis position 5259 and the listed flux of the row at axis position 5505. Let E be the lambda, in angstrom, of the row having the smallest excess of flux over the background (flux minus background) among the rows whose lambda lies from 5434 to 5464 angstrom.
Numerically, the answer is 5436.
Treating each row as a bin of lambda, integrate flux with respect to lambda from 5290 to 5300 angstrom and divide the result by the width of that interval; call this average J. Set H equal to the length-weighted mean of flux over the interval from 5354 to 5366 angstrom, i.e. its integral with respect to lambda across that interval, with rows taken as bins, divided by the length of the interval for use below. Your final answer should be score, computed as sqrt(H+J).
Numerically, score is 4.84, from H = 12.0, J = 11.5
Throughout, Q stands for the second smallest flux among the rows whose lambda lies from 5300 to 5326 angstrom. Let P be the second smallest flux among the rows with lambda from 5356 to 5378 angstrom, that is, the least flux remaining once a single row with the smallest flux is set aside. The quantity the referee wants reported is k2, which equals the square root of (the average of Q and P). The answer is 3.35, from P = 11.2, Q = 11.2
